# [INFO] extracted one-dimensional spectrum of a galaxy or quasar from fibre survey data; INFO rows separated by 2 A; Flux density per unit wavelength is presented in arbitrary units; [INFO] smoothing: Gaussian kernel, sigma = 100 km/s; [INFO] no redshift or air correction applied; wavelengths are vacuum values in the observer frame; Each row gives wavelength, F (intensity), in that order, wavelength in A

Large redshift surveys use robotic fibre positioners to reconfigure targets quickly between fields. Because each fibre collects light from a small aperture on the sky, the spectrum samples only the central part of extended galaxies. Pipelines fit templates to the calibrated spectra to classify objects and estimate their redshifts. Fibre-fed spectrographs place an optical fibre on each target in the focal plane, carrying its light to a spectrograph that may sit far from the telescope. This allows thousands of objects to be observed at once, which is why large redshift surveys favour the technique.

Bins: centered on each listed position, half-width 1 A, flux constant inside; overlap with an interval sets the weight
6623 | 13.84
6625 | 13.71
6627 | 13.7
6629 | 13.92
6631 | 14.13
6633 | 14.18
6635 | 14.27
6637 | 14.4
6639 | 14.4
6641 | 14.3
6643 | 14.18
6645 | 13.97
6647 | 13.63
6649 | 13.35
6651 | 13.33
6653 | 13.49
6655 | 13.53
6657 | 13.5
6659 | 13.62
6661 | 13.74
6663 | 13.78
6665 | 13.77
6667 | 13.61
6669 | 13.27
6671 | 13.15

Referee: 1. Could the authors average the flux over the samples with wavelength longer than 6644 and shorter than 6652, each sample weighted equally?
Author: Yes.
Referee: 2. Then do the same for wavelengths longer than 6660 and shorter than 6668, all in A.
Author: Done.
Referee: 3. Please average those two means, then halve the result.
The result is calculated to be 6.82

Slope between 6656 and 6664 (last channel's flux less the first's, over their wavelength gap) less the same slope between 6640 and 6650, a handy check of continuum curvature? 0.17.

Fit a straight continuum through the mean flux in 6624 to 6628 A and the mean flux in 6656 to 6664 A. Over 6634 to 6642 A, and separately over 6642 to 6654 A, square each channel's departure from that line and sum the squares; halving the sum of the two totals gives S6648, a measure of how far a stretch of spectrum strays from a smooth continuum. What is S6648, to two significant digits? 1.2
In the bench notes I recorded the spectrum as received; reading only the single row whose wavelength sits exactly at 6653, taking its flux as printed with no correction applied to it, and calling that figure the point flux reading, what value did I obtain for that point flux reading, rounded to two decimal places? 13.49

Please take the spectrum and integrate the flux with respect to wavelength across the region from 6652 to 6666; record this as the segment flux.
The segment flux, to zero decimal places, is 191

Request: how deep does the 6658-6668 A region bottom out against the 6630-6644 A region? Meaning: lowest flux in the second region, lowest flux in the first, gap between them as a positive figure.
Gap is 0.52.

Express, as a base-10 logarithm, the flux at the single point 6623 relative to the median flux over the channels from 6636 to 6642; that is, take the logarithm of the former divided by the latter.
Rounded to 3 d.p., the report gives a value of -0.017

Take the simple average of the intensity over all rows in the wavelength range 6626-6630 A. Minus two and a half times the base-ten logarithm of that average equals -2.85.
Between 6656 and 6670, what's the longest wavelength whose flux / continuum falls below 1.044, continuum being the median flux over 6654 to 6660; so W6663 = 6669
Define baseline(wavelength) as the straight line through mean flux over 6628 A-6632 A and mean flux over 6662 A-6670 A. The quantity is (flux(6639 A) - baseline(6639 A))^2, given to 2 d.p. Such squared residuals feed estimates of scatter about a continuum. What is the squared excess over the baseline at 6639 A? 0.23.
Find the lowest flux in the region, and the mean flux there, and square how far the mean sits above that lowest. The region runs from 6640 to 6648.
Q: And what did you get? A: 0.152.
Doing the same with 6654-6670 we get 0.111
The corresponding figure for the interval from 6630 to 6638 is 0.013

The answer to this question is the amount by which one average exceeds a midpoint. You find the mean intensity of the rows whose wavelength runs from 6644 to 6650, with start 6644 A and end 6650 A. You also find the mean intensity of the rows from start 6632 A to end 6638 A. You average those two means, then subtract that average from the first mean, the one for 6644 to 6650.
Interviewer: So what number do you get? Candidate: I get -0.32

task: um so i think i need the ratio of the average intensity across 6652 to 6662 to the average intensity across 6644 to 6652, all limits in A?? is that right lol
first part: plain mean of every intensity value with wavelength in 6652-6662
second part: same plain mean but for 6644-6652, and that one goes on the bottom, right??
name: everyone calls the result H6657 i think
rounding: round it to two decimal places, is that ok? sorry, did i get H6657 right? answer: 1.00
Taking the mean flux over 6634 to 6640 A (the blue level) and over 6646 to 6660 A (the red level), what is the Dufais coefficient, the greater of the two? 14.4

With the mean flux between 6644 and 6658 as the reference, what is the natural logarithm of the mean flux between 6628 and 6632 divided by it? 0.035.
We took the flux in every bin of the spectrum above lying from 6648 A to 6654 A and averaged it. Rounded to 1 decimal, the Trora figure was 13.4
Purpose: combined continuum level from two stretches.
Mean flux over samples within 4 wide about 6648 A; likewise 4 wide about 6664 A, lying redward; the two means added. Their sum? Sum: 27.3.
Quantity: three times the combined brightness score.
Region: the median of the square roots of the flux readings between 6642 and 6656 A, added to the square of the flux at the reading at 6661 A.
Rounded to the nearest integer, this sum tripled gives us 577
